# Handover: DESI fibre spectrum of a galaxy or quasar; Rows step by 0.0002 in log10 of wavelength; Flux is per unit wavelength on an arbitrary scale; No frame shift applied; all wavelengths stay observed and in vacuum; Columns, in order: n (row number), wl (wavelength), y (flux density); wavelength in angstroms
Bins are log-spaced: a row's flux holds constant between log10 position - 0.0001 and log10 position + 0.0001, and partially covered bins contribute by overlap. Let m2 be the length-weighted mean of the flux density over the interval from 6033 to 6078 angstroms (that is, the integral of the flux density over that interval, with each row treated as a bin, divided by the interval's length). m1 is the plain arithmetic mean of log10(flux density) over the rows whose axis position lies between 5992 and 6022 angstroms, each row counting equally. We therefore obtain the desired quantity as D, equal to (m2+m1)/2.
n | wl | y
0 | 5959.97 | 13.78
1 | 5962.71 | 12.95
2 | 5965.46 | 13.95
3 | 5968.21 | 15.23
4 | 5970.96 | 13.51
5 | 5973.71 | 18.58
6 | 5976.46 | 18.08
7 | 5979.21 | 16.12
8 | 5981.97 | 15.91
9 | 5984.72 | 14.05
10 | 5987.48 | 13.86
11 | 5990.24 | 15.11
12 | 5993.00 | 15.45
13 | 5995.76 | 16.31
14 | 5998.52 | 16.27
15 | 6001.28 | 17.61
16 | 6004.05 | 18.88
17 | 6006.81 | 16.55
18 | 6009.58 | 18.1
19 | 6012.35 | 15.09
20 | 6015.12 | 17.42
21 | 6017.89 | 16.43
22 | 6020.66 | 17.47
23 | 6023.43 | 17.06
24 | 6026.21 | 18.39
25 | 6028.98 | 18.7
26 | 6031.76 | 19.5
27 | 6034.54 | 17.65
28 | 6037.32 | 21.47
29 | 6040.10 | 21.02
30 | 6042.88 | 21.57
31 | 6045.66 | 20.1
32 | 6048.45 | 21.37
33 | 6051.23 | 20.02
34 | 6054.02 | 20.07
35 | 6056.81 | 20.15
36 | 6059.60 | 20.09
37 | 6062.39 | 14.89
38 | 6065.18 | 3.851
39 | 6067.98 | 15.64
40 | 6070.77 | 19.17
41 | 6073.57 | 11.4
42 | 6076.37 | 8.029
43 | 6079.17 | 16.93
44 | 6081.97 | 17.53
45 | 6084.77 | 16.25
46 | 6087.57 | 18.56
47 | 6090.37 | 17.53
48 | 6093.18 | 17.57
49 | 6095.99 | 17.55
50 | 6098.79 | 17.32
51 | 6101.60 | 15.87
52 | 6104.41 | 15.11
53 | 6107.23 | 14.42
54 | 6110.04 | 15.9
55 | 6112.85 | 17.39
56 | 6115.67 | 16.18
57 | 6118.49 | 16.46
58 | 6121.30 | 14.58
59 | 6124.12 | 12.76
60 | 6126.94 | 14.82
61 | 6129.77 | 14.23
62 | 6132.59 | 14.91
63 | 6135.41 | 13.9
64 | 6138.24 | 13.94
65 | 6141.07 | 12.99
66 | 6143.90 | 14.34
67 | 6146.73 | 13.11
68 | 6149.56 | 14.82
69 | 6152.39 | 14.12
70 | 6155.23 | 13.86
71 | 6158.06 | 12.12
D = 9.3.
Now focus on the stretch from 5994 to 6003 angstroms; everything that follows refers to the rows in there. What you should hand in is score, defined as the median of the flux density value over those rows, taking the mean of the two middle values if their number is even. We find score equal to 16.3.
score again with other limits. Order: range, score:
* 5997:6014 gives 17.1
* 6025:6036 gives 18.5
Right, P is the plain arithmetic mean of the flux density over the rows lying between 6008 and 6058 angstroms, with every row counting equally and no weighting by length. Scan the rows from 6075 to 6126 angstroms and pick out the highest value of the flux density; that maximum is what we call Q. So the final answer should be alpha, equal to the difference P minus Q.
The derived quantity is 0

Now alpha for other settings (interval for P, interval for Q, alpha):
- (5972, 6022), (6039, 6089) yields -5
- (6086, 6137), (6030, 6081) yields -6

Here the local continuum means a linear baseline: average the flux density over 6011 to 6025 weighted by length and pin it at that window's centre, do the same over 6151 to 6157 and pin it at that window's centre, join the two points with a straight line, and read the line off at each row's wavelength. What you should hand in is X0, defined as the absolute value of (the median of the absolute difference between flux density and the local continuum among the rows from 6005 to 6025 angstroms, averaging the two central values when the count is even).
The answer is 0.6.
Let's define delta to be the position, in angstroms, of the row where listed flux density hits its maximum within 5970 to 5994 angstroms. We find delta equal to 5973.71 angstroms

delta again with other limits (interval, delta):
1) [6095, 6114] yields 6095.99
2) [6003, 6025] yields 6004.05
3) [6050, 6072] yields 6056.81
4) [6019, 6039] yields 6037.32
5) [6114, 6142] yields 6118.49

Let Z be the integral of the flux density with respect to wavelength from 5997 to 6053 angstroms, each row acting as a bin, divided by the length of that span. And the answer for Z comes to 18.5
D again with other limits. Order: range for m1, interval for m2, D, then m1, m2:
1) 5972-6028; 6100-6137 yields 8.2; 1.22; 15.1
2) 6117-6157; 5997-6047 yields 9.7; 1.15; 18.3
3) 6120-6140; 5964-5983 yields 8.5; 1.15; 15.9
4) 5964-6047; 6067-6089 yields 8.3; 1.23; 15.4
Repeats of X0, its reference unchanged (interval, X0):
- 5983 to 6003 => 1.8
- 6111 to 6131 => 1.5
